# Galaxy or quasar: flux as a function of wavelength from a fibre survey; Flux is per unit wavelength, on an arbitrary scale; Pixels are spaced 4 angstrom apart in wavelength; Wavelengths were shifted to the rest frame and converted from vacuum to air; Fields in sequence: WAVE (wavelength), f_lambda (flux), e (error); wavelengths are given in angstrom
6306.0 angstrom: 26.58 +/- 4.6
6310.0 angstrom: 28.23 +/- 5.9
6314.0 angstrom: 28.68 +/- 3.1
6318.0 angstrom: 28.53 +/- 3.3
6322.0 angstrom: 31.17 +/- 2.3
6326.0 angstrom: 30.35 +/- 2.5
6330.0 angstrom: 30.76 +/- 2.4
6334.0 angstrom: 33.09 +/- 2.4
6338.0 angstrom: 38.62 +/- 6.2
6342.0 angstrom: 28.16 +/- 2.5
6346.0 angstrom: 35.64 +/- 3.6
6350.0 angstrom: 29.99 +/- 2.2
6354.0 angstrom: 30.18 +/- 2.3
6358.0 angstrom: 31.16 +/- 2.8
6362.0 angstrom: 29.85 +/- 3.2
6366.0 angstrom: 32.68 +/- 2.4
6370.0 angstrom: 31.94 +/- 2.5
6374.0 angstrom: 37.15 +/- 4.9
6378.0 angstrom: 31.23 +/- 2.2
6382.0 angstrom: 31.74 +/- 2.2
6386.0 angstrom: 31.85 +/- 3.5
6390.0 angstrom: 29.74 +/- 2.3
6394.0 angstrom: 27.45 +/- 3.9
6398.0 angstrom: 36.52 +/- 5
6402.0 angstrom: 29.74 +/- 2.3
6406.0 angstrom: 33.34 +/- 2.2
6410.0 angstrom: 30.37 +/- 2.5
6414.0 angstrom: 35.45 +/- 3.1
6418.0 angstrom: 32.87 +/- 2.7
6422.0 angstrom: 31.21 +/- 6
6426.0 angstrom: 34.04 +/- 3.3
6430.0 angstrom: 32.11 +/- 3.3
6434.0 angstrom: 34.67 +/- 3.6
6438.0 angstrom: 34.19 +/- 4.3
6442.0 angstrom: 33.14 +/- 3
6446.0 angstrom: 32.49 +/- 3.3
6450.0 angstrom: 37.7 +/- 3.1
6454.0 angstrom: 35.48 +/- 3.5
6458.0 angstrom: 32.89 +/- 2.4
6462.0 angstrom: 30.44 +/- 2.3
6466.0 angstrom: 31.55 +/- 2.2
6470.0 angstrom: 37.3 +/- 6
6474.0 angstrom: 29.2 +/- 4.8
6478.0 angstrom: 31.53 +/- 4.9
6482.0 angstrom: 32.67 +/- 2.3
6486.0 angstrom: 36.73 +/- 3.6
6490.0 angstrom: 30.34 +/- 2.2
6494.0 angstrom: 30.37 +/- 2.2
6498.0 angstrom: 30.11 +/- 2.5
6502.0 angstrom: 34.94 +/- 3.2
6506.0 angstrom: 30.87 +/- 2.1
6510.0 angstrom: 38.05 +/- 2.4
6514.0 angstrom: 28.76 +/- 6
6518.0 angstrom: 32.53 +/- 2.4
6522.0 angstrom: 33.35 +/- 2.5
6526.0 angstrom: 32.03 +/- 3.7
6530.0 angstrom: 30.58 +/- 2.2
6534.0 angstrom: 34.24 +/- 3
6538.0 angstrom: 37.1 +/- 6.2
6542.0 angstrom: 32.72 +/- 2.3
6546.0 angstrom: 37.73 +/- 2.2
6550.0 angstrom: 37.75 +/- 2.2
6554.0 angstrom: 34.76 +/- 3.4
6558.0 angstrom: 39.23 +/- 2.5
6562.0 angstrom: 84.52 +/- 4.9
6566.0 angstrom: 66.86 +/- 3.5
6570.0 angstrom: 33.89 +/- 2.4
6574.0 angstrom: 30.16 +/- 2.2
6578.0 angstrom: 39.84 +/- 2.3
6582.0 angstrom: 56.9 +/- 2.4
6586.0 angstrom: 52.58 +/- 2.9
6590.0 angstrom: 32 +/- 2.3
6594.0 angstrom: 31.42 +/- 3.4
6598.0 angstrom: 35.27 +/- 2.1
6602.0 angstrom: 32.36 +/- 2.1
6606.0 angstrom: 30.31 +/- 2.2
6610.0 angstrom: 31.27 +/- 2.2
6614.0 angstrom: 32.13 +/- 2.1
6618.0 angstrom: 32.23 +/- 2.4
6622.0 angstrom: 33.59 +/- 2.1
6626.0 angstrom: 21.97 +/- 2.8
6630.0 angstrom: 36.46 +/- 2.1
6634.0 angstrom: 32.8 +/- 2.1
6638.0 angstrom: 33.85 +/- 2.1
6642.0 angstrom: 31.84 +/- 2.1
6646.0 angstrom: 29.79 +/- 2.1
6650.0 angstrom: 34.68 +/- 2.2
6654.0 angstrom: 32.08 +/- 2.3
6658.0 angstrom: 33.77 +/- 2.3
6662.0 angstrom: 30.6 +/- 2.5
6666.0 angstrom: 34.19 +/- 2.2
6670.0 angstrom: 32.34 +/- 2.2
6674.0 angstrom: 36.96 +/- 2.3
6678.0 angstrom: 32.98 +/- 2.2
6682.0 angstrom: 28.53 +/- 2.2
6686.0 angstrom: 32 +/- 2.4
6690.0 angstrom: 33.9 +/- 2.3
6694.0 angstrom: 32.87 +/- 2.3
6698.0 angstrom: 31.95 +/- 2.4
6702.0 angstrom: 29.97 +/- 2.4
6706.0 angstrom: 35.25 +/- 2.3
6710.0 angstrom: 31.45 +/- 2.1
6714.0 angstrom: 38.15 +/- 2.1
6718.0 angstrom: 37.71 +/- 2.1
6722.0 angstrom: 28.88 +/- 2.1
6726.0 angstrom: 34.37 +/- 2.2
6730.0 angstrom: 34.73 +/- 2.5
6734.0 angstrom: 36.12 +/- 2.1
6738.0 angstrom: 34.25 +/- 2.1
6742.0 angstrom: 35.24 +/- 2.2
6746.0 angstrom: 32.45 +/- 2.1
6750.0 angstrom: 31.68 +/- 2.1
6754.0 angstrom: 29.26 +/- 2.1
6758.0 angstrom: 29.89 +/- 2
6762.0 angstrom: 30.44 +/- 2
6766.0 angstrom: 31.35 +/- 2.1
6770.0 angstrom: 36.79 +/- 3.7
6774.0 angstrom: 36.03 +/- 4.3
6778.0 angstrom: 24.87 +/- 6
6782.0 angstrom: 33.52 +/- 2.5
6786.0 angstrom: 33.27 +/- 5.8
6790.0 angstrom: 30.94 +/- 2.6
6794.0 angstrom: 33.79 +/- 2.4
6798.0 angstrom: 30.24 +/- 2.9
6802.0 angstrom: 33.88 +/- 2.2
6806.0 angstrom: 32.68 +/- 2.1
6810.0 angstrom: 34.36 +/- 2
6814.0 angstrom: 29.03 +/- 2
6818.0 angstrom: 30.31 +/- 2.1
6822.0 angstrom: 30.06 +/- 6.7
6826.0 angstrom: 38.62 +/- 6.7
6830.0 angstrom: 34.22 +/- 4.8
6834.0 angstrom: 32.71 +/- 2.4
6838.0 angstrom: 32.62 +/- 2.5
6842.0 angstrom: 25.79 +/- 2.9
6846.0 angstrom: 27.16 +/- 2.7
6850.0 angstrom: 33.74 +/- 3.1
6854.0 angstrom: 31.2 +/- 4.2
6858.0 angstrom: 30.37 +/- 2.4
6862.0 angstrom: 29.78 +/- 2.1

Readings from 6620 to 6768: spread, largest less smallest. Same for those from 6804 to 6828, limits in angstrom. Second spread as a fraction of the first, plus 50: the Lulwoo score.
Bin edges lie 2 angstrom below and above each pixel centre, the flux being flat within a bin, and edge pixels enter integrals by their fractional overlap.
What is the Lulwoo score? 50.6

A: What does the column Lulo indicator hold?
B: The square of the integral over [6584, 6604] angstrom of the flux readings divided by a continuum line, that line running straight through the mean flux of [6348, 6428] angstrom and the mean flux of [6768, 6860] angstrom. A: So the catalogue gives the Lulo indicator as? 528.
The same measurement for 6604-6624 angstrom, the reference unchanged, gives 398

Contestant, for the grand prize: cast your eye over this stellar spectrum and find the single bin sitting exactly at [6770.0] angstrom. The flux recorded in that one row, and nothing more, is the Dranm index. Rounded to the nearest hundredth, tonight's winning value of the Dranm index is 36.79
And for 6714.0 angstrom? 38.15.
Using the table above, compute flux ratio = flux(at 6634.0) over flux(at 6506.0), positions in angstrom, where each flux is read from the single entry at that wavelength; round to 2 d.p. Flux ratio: 1.06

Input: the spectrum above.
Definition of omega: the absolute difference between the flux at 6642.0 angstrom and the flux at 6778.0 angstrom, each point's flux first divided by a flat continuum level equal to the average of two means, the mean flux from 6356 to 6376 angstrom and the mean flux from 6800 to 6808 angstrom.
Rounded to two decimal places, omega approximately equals 0.21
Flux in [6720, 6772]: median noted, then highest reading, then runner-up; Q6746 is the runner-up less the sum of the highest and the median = -33.1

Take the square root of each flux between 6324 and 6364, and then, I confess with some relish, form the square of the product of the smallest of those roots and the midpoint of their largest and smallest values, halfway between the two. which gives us 934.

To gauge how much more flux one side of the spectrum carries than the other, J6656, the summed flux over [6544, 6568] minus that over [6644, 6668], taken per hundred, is 1.06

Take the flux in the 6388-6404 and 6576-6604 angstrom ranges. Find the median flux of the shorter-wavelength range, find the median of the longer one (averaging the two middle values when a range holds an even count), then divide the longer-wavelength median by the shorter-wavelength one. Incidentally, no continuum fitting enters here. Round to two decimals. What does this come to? 1.19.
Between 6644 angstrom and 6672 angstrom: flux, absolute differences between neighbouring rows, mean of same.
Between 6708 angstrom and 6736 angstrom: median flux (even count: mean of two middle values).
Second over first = 12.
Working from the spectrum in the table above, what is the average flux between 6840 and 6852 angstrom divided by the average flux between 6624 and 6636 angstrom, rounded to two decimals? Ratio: 0.95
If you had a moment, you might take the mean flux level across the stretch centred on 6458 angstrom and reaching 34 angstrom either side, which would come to 33.3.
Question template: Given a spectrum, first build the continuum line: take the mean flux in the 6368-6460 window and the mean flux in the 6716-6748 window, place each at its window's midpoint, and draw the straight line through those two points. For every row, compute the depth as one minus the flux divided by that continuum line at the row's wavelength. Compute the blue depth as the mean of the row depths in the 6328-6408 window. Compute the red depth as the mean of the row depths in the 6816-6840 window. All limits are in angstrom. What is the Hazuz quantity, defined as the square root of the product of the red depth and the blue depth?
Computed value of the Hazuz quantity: 0.0306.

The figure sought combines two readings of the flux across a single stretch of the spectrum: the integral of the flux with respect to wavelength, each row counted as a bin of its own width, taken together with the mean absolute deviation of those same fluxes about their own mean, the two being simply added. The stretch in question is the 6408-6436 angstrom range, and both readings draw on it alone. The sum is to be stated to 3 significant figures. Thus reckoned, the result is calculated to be 924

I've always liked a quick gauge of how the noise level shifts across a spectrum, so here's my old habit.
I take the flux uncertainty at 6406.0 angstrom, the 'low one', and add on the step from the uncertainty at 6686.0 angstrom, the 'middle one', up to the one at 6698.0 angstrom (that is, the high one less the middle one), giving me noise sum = 2.2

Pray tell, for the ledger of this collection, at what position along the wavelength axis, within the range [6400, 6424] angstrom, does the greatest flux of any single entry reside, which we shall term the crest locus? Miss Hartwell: 6414.0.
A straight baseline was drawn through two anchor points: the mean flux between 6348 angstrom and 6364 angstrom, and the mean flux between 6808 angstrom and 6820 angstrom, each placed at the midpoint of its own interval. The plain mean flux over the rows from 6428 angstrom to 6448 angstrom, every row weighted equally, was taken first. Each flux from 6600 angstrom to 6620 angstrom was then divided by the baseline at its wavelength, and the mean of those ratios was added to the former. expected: 34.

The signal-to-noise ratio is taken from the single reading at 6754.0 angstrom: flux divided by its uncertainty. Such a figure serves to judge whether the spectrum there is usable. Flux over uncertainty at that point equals 13.9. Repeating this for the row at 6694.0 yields 14.3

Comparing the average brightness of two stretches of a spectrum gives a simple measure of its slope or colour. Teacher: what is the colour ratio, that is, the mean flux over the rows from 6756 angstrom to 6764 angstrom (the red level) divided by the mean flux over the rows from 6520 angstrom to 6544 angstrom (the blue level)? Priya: 0.90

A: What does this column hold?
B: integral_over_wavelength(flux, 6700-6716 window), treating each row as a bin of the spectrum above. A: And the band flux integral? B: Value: 539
